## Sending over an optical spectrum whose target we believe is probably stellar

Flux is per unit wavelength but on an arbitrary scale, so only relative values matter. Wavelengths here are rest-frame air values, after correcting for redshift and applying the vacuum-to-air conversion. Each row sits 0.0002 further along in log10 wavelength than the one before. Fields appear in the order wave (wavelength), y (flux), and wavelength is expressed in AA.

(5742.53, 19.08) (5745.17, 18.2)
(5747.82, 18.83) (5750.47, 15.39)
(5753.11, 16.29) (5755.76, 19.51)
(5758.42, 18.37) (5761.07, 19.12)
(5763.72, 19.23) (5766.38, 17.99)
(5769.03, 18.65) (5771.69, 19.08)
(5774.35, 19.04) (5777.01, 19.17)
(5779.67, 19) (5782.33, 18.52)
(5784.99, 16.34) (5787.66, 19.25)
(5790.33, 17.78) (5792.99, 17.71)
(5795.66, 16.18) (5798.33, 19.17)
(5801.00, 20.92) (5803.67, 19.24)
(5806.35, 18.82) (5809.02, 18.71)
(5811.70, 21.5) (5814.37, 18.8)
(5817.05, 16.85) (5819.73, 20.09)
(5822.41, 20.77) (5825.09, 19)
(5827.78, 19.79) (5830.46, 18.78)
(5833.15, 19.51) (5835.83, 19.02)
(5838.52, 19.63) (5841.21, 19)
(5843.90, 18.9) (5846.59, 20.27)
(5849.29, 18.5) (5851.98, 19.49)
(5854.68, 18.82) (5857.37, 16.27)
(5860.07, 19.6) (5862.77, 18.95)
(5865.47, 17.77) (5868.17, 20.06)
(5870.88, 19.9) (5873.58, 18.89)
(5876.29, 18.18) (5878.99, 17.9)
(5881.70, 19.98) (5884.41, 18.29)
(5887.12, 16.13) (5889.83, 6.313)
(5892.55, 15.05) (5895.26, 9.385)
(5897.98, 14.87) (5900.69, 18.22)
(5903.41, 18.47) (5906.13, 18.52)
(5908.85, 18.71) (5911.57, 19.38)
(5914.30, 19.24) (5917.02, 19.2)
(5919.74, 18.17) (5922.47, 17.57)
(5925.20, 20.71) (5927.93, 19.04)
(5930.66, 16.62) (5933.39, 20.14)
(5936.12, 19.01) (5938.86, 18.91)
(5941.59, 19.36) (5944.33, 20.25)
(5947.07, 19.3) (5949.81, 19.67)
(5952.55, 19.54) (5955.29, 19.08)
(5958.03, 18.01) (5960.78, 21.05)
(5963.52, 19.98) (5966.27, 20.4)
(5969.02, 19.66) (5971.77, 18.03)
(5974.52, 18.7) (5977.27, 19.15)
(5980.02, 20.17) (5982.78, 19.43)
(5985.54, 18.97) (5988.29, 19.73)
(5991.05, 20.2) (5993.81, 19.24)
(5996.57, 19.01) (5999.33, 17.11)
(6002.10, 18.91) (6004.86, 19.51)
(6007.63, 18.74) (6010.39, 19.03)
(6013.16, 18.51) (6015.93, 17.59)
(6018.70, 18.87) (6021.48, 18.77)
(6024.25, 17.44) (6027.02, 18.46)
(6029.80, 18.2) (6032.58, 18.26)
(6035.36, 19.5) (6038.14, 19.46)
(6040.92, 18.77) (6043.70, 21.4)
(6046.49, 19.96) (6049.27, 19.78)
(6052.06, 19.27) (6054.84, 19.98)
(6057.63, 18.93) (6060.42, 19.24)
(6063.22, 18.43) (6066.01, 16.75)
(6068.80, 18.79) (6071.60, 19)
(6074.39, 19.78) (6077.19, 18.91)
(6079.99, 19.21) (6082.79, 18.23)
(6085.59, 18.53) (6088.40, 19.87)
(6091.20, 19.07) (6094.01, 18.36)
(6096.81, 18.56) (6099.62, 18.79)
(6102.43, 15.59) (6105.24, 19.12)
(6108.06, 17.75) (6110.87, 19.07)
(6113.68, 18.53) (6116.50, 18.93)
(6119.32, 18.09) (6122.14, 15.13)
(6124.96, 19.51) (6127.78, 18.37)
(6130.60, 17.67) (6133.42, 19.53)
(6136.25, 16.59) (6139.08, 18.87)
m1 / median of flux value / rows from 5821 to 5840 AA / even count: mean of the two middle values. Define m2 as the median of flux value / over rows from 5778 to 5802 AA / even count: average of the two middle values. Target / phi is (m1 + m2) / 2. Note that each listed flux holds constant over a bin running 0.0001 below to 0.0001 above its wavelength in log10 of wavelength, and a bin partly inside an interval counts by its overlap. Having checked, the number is 19.0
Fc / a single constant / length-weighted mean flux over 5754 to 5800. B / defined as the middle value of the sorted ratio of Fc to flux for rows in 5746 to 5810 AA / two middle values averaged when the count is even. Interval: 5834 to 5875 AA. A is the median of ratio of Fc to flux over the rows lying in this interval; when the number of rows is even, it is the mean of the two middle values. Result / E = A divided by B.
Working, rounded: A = 0.9722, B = 0.98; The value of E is 0.99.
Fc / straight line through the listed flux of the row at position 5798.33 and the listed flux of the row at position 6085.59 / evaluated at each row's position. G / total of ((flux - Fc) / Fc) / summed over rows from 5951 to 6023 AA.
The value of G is 0.5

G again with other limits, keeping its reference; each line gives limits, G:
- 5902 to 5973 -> 0.4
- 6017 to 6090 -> 0.5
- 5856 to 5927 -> -2.0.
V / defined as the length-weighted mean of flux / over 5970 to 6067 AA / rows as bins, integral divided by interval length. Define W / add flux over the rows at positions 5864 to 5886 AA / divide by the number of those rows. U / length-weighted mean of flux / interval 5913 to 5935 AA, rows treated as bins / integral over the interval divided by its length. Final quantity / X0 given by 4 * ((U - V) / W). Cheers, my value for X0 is -0.03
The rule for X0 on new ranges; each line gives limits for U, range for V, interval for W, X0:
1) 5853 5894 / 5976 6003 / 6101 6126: -0.38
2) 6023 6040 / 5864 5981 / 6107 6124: 0.06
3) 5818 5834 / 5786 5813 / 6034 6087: 0.15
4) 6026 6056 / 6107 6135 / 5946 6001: 0.23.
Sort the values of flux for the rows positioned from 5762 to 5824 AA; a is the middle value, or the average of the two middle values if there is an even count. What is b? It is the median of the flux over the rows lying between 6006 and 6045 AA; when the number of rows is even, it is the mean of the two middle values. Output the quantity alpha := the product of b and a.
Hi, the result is 356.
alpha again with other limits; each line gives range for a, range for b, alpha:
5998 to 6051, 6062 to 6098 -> 353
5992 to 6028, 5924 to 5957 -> 363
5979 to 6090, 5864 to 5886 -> 353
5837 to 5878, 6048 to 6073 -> 360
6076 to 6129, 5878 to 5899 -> 289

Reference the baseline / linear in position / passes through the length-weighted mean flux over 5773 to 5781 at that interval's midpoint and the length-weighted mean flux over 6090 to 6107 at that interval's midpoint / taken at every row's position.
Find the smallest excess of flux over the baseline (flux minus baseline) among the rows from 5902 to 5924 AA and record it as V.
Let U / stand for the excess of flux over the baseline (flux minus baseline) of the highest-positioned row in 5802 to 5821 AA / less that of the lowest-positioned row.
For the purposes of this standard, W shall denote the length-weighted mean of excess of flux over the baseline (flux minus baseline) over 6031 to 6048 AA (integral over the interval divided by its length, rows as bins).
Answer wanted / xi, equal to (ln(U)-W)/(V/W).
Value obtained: 1.3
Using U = 0.9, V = -1.1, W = 1.2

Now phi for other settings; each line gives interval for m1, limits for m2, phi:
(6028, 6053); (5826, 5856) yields 19.2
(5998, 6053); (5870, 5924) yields 18.5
